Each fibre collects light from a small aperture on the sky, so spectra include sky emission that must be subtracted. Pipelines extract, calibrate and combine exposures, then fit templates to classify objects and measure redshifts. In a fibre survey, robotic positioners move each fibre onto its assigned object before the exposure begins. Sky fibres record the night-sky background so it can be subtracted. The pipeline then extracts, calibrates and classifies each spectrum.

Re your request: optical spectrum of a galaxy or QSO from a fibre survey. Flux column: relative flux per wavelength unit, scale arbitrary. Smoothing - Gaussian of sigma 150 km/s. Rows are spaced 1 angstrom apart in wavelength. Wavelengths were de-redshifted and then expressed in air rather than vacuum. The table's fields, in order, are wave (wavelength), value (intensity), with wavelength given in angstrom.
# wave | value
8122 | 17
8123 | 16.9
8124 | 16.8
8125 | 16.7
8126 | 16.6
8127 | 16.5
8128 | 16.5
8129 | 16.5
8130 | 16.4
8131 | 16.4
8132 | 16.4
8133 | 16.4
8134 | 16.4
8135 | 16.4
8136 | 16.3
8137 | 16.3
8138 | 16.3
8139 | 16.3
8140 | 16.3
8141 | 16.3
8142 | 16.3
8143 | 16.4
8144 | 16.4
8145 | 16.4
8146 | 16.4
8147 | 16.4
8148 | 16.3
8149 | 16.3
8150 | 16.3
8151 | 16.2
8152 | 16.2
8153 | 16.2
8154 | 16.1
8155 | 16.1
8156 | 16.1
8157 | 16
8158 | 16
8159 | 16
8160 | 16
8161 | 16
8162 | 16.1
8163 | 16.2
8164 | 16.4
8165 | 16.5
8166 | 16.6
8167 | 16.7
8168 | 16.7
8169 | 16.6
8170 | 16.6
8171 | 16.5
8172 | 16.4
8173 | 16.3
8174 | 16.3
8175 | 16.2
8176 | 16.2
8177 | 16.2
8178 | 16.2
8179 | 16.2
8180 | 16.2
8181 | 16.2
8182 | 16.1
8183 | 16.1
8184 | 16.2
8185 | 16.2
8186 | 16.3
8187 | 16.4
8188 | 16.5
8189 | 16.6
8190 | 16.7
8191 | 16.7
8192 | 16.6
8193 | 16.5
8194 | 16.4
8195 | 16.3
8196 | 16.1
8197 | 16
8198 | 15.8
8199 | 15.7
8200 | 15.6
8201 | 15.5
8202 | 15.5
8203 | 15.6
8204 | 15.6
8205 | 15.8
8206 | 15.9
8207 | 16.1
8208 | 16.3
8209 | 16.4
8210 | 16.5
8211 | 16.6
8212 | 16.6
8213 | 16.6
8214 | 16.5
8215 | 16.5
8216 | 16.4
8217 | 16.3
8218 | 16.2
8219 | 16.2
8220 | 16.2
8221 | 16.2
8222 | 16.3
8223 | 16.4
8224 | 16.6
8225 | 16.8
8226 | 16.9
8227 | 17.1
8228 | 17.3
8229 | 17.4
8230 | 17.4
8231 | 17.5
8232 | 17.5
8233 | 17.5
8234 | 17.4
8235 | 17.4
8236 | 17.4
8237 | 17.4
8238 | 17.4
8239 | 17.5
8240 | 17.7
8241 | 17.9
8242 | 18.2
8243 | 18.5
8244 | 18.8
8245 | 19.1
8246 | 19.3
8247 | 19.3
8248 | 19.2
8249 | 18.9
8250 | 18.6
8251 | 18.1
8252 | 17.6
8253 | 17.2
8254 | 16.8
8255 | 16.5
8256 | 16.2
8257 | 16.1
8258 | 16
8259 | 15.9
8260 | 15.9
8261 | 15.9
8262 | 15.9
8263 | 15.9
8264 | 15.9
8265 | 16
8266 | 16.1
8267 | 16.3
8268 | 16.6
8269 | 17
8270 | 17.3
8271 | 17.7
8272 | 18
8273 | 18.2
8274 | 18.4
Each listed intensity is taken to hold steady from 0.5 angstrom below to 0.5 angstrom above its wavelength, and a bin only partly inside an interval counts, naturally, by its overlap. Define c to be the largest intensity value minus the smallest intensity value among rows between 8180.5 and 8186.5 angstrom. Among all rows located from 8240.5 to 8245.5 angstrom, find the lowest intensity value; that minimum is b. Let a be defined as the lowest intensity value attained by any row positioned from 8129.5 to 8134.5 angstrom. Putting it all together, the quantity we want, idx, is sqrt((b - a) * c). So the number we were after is 0.5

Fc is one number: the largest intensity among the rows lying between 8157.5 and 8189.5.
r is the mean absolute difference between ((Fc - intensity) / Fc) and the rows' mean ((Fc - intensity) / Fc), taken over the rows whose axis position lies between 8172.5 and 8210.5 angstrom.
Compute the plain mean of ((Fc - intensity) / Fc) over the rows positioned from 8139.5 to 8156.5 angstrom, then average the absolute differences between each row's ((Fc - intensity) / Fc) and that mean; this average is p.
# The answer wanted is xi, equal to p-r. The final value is -0.010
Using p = 0.005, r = 0.015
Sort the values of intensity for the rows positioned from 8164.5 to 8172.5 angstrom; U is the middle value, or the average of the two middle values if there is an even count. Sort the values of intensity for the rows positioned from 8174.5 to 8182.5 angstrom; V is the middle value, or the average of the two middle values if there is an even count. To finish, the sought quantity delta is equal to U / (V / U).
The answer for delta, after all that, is 17.0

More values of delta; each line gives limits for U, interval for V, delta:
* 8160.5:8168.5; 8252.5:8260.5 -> 16.8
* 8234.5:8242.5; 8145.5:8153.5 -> 18.7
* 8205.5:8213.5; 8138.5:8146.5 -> 16.6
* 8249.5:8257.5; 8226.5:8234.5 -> 16.6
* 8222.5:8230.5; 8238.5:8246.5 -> 15.7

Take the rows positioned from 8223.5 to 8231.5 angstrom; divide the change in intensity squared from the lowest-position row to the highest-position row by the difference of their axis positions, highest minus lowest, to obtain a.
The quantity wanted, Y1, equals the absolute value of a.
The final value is 4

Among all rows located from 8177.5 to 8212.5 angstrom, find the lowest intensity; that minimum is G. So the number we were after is 15.5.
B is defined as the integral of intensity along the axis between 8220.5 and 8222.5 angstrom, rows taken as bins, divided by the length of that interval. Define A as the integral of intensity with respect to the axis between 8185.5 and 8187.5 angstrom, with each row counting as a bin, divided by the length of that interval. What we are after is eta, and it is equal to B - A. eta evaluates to -0.1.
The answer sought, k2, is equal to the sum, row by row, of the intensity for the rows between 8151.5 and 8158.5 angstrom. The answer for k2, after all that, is 113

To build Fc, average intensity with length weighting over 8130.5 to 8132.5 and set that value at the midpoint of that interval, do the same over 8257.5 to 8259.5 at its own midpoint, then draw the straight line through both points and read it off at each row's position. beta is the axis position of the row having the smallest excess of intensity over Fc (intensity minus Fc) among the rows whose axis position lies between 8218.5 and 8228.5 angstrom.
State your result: 8219 angstrom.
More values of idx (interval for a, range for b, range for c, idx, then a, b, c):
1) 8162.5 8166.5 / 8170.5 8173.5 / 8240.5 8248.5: 0.4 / 16.2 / 16.3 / 1.40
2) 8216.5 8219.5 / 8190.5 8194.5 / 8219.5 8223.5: 0.2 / 16.2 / 16.4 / 0.20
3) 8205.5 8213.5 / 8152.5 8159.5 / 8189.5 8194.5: 0.2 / 15.9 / 16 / 0.30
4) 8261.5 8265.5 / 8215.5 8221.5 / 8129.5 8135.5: 0.0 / 15.9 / 16.2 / 0.00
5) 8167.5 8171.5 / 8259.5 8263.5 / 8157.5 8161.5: 0.0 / 16.5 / 15.9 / 0.00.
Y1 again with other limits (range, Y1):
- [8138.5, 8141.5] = 0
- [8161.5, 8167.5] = 4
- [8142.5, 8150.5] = 0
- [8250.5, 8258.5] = 10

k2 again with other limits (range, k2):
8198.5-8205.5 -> 109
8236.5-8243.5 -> 125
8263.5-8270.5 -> 115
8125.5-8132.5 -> 115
